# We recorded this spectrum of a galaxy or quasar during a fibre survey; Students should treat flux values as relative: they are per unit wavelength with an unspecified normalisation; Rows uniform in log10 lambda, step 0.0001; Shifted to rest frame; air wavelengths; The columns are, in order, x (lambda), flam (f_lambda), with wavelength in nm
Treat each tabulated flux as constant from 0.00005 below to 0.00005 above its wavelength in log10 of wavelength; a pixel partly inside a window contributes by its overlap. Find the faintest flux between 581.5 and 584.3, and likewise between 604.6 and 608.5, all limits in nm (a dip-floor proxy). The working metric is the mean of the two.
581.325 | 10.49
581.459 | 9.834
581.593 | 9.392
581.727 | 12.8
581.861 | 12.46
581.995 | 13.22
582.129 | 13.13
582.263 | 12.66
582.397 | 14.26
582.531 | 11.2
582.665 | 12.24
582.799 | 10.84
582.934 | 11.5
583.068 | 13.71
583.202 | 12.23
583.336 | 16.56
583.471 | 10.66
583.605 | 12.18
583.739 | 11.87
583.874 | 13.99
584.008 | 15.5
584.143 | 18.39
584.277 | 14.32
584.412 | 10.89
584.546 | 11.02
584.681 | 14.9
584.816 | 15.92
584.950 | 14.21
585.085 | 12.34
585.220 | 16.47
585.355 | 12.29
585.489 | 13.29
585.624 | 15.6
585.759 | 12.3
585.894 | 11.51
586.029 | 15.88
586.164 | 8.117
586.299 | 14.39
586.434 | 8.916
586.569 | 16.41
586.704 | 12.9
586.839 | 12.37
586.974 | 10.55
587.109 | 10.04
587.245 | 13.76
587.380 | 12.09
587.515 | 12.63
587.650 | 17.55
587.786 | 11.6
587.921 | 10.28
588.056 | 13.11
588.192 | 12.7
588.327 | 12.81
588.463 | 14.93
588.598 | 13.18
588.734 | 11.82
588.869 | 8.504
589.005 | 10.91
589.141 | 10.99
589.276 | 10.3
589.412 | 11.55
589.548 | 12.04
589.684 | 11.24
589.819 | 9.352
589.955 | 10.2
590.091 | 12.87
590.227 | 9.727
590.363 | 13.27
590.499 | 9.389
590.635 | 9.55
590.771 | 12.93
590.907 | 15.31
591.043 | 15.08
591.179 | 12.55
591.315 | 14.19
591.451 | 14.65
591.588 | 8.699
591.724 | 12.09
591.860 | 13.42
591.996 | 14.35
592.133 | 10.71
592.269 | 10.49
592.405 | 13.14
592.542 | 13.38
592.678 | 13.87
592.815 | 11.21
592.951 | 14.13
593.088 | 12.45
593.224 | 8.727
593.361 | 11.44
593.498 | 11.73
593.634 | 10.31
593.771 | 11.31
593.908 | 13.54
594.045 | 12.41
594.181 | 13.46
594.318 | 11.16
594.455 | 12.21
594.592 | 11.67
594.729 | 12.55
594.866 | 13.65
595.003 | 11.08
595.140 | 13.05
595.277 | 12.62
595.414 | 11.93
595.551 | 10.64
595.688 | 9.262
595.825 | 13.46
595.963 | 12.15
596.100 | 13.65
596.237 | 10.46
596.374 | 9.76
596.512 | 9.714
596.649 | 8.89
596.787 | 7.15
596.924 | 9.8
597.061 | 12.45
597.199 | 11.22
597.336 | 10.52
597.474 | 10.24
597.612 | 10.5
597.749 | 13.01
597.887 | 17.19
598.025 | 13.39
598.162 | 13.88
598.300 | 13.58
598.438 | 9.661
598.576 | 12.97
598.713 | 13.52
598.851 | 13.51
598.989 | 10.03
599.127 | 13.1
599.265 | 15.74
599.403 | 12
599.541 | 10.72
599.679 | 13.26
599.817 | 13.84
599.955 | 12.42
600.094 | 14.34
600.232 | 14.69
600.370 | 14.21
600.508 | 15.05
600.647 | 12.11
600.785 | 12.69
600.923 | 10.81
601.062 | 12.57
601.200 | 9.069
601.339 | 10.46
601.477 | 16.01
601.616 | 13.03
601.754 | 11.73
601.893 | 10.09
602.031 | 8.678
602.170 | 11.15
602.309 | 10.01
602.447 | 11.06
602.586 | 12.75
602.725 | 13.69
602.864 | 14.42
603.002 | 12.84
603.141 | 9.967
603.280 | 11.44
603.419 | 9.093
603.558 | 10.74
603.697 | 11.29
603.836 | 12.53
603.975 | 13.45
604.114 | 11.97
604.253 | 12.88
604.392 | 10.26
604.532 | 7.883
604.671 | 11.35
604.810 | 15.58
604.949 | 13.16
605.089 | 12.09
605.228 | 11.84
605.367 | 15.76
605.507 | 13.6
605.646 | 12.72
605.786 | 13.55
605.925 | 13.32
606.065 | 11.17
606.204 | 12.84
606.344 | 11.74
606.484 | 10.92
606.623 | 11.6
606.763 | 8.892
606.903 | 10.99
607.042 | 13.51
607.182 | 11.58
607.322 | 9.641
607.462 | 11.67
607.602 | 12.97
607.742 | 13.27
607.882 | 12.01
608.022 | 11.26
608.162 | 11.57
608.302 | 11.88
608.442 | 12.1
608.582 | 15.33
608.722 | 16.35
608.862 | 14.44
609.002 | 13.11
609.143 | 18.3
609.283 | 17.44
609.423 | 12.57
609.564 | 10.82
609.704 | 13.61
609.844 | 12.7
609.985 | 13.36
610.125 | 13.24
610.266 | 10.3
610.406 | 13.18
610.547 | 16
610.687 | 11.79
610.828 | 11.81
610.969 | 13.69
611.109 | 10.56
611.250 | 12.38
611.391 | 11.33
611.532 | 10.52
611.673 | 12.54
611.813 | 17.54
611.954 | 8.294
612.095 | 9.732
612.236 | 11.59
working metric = 9.1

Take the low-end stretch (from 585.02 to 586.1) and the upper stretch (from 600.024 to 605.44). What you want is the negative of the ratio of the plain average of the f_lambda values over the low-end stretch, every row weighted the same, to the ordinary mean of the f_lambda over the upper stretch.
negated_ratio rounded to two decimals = -1.13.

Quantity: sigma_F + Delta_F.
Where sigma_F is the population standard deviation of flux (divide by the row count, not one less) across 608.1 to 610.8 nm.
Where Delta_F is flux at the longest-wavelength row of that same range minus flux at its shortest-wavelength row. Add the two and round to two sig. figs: 2.4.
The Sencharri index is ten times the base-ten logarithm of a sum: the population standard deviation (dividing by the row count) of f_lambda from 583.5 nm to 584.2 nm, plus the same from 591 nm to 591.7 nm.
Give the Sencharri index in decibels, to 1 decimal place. 6.7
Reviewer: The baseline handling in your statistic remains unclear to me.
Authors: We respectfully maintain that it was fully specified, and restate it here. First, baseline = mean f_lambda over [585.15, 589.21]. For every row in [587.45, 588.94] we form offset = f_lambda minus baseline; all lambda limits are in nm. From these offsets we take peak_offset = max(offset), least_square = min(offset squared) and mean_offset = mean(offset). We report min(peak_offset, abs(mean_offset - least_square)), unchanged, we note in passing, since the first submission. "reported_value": 0.05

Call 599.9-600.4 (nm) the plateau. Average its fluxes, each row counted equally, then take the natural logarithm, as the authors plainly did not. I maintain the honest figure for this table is 2.63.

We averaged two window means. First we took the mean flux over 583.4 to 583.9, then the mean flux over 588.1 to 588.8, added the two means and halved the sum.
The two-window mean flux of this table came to 12.6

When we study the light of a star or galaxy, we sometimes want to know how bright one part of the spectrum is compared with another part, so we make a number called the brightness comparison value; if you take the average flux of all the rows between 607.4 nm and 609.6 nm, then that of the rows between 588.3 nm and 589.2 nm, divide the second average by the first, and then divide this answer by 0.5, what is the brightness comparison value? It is 1.8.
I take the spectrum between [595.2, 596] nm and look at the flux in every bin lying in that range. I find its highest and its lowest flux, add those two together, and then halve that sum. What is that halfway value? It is 11.4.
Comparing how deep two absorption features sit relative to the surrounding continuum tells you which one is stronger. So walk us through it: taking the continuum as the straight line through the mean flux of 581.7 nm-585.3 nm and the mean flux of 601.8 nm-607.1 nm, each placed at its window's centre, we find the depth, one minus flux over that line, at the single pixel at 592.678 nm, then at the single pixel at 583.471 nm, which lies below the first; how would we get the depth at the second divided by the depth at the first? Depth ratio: -2.1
